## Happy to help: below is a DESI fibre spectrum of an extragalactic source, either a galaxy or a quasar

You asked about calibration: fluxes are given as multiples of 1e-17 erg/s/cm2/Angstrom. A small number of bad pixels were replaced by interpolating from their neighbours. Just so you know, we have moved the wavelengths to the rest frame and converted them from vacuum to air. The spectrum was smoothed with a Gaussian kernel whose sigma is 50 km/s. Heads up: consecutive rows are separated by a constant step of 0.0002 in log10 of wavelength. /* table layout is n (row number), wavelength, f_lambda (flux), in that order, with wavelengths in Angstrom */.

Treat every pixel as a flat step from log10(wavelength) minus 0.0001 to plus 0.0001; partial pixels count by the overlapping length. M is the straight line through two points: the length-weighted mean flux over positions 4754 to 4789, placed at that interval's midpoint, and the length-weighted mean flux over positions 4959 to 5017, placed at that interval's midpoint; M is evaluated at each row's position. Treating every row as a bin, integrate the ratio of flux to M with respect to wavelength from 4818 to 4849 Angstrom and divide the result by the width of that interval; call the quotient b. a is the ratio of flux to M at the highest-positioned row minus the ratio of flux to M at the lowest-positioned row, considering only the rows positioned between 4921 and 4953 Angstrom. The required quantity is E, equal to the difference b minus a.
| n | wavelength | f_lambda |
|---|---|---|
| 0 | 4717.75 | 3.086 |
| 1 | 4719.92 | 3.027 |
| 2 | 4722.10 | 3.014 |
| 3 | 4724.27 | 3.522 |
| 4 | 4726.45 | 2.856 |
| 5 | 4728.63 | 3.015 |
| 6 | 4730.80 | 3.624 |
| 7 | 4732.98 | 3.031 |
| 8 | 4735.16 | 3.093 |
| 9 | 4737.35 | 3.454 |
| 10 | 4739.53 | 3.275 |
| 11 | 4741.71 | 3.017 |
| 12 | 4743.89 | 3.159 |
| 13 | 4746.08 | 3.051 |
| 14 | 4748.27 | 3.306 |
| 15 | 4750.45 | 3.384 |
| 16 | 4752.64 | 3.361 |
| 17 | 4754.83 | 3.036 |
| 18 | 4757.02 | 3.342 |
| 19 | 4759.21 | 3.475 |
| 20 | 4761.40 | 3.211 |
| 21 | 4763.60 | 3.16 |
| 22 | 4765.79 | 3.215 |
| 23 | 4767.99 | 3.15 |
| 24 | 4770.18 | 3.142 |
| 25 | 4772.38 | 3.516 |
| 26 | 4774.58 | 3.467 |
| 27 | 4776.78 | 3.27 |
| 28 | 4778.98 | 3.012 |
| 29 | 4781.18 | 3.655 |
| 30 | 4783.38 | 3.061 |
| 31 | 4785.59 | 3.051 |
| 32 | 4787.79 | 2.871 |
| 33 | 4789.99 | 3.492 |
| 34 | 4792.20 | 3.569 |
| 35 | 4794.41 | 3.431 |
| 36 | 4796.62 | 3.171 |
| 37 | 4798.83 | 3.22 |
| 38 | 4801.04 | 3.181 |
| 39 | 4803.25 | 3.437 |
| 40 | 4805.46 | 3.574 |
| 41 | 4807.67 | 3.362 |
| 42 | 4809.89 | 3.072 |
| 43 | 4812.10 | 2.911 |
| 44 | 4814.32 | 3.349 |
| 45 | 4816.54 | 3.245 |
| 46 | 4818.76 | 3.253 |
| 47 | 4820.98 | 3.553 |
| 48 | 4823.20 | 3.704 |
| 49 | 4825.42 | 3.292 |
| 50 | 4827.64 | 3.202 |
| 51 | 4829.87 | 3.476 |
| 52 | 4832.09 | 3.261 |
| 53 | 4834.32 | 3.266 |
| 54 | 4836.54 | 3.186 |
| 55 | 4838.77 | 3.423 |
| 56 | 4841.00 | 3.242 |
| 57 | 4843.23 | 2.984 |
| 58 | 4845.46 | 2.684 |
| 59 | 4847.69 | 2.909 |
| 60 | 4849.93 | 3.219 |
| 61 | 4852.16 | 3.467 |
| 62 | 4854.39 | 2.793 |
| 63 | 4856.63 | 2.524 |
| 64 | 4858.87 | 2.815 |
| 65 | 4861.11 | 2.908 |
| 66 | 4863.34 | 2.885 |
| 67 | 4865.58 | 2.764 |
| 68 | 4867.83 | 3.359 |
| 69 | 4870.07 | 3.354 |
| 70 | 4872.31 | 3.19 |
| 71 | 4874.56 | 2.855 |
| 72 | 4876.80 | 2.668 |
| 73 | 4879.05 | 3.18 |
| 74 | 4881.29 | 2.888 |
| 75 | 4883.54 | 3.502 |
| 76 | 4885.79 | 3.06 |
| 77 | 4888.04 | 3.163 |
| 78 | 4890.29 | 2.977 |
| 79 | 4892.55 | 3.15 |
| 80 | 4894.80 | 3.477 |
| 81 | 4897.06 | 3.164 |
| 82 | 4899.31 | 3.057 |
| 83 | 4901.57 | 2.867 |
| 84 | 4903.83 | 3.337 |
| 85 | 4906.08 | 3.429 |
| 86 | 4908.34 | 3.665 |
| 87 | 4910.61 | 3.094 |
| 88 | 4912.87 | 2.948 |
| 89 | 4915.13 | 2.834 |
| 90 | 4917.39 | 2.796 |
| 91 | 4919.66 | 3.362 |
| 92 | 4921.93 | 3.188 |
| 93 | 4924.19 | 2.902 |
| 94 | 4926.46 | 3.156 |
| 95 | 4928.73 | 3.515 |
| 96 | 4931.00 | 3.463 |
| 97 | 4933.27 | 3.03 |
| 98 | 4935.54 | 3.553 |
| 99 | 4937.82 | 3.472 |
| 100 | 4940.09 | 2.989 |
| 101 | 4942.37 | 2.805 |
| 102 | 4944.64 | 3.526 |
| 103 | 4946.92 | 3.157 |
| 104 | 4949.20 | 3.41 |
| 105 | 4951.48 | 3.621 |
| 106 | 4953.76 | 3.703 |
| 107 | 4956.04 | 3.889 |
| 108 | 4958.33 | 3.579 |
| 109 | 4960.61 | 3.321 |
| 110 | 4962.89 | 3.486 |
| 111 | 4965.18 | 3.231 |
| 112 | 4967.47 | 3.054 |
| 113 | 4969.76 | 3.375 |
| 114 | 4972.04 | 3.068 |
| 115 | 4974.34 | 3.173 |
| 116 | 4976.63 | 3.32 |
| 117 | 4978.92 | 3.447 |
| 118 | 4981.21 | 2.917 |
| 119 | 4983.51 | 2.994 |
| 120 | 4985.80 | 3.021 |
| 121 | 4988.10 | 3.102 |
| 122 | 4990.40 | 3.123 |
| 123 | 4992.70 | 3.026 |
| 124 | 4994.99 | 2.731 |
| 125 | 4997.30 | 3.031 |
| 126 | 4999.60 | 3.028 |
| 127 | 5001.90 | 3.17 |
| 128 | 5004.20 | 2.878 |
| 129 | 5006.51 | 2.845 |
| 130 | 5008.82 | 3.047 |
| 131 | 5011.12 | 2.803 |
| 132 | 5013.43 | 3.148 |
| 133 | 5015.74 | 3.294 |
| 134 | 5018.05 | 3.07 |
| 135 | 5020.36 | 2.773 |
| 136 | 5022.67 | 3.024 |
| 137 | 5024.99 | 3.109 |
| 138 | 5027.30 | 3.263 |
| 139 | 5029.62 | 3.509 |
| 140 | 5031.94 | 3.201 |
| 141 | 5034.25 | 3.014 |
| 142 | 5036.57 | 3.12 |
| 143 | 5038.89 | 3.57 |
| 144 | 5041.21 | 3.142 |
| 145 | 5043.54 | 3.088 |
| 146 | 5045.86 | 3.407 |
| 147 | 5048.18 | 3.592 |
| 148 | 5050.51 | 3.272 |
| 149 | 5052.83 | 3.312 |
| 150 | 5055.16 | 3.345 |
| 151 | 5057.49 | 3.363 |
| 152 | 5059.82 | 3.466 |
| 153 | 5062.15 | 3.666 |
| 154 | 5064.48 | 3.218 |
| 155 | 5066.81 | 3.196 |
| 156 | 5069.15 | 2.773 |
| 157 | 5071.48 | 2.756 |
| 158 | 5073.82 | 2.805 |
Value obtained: 0.87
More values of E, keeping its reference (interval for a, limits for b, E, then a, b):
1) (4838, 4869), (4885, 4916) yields 1.02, -0.01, 1.00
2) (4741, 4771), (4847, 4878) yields 0.89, 0.04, 0.94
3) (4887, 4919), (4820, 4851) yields 1.13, -0.11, 1.01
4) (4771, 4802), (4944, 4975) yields 1.19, -0.10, 1.09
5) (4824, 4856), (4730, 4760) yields 1.15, -0.15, 1.00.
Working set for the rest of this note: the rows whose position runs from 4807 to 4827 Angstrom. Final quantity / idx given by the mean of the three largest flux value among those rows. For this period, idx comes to 3.54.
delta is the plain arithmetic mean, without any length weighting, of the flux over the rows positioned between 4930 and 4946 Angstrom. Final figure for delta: 3.26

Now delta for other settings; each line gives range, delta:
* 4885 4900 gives 3.15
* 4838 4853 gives 3.13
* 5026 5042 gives 3.26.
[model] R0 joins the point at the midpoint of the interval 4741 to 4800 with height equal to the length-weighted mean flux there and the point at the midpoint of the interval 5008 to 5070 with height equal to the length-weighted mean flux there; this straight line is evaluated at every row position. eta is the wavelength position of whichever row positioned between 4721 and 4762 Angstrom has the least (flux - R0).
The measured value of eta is 4726.45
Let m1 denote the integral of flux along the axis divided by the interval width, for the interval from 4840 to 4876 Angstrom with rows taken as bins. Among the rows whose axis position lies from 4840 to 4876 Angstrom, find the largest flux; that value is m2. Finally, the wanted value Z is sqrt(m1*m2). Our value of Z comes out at 3.22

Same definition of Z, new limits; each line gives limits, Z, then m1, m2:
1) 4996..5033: 3.28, 3.07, 3.509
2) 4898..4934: 3.41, 3.17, 3.665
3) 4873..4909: 3.40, 3.15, 3.665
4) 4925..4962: 3.63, 3.38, 3.889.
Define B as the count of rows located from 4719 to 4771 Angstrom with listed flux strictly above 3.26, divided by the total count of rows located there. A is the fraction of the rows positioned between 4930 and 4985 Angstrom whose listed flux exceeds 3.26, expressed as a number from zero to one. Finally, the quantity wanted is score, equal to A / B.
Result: 1.6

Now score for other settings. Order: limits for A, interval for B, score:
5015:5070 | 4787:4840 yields 0.9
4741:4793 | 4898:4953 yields 1.0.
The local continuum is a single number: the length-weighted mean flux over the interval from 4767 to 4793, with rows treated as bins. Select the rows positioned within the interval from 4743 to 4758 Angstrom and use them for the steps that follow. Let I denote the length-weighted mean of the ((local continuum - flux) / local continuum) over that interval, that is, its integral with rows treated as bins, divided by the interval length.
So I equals 0.011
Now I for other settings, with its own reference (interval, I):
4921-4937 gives 0.002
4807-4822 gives 0.008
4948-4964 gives -0.093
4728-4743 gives 0.015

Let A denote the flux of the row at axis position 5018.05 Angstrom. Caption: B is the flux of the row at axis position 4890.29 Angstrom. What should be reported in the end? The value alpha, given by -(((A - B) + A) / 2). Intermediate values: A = 3.07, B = 2.977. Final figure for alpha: -1.58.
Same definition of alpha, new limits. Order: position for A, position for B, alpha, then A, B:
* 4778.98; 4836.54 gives -1.42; 3.012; 3.186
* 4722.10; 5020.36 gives -1.63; 3.014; 2.773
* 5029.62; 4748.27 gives -1.86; 3.509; 3.306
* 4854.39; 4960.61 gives -1.13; 2.793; 3.321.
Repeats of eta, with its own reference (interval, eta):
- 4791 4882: 4856.63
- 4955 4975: 4967.47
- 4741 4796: 4787.79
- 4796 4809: 4796.62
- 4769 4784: 4778.98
